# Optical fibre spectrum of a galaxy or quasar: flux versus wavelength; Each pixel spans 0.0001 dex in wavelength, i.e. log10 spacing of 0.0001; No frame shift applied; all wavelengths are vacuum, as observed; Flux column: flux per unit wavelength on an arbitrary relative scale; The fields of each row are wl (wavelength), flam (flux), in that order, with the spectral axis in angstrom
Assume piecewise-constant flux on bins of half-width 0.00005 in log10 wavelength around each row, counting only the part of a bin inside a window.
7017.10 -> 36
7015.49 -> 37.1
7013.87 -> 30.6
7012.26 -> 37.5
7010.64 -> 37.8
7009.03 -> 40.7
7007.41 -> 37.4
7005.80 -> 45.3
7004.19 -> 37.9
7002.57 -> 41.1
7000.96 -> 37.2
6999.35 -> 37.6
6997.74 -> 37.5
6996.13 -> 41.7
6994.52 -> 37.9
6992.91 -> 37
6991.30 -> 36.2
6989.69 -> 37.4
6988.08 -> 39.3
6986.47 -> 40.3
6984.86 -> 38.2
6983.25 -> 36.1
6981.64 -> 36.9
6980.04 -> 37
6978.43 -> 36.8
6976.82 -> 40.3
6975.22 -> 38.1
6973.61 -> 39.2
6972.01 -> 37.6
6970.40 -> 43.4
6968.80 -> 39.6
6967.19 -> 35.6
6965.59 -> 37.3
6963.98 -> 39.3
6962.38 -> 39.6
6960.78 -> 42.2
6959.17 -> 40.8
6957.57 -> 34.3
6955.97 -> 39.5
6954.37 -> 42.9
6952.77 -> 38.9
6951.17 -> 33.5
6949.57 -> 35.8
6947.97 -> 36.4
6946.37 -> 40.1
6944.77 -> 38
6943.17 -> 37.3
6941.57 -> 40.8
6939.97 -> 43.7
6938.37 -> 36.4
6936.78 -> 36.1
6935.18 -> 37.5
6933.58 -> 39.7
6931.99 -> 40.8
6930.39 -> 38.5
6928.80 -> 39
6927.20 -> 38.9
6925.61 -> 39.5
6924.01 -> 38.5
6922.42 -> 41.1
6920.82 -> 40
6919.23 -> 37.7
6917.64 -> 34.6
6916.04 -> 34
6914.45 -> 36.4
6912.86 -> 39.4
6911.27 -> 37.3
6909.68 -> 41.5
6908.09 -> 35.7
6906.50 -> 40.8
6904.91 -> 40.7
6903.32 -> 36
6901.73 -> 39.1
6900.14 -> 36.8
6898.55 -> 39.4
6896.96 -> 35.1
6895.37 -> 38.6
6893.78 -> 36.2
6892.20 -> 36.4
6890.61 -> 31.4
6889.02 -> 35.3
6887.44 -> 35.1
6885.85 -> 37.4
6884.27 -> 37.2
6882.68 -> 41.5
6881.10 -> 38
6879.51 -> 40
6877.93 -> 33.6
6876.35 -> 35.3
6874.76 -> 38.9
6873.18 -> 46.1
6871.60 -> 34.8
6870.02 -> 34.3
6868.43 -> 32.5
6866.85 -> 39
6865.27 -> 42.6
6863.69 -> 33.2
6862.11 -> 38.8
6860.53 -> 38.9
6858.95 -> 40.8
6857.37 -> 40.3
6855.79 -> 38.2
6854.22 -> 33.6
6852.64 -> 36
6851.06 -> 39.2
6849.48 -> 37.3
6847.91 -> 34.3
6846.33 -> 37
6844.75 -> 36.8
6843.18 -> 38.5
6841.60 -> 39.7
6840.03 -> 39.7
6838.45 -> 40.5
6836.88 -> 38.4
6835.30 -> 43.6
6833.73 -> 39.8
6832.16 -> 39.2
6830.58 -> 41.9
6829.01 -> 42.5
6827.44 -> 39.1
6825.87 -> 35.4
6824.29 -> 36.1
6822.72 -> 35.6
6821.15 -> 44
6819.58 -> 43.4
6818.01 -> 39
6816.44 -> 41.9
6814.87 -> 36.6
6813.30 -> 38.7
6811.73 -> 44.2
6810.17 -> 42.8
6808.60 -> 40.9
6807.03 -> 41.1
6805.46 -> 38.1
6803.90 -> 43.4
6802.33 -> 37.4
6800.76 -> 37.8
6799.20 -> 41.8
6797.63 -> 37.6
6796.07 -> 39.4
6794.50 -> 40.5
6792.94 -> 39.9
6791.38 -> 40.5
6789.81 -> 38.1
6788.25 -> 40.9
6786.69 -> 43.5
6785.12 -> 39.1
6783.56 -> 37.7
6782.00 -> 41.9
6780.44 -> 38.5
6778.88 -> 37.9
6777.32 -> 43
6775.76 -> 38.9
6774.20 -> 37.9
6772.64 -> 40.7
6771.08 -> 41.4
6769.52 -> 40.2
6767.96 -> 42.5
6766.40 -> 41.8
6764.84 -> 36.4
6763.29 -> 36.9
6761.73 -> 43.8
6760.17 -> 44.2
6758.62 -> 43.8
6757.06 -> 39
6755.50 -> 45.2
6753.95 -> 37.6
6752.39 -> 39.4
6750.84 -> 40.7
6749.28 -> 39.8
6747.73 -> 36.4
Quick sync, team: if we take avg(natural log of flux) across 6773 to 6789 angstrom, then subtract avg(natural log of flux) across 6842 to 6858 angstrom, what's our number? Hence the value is 0.07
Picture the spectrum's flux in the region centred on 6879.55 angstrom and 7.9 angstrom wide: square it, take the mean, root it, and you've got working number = 37.8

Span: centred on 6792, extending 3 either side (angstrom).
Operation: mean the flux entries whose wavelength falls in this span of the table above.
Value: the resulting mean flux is 39.8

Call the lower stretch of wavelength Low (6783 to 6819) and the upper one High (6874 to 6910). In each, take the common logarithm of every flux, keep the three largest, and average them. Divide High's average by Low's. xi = 0.98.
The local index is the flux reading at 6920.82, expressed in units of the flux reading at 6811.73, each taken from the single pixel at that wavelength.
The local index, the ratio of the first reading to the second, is 0.90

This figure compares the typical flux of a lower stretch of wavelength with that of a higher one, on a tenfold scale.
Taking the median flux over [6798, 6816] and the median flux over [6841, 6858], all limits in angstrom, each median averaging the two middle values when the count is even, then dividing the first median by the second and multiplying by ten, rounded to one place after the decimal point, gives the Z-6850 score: 11.0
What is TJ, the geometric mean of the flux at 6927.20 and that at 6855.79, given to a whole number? 39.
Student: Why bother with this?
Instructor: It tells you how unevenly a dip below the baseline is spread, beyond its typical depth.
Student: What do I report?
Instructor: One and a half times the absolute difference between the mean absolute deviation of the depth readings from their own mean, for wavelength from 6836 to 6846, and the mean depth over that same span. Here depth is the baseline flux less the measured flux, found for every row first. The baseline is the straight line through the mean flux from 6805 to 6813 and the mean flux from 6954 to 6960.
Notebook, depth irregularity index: 1.5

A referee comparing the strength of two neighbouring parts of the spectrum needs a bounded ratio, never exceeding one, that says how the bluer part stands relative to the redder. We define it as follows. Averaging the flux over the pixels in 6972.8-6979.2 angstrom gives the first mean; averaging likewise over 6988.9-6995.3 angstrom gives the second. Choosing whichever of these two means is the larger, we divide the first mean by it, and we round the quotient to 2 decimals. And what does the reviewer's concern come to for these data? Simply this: 1.00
